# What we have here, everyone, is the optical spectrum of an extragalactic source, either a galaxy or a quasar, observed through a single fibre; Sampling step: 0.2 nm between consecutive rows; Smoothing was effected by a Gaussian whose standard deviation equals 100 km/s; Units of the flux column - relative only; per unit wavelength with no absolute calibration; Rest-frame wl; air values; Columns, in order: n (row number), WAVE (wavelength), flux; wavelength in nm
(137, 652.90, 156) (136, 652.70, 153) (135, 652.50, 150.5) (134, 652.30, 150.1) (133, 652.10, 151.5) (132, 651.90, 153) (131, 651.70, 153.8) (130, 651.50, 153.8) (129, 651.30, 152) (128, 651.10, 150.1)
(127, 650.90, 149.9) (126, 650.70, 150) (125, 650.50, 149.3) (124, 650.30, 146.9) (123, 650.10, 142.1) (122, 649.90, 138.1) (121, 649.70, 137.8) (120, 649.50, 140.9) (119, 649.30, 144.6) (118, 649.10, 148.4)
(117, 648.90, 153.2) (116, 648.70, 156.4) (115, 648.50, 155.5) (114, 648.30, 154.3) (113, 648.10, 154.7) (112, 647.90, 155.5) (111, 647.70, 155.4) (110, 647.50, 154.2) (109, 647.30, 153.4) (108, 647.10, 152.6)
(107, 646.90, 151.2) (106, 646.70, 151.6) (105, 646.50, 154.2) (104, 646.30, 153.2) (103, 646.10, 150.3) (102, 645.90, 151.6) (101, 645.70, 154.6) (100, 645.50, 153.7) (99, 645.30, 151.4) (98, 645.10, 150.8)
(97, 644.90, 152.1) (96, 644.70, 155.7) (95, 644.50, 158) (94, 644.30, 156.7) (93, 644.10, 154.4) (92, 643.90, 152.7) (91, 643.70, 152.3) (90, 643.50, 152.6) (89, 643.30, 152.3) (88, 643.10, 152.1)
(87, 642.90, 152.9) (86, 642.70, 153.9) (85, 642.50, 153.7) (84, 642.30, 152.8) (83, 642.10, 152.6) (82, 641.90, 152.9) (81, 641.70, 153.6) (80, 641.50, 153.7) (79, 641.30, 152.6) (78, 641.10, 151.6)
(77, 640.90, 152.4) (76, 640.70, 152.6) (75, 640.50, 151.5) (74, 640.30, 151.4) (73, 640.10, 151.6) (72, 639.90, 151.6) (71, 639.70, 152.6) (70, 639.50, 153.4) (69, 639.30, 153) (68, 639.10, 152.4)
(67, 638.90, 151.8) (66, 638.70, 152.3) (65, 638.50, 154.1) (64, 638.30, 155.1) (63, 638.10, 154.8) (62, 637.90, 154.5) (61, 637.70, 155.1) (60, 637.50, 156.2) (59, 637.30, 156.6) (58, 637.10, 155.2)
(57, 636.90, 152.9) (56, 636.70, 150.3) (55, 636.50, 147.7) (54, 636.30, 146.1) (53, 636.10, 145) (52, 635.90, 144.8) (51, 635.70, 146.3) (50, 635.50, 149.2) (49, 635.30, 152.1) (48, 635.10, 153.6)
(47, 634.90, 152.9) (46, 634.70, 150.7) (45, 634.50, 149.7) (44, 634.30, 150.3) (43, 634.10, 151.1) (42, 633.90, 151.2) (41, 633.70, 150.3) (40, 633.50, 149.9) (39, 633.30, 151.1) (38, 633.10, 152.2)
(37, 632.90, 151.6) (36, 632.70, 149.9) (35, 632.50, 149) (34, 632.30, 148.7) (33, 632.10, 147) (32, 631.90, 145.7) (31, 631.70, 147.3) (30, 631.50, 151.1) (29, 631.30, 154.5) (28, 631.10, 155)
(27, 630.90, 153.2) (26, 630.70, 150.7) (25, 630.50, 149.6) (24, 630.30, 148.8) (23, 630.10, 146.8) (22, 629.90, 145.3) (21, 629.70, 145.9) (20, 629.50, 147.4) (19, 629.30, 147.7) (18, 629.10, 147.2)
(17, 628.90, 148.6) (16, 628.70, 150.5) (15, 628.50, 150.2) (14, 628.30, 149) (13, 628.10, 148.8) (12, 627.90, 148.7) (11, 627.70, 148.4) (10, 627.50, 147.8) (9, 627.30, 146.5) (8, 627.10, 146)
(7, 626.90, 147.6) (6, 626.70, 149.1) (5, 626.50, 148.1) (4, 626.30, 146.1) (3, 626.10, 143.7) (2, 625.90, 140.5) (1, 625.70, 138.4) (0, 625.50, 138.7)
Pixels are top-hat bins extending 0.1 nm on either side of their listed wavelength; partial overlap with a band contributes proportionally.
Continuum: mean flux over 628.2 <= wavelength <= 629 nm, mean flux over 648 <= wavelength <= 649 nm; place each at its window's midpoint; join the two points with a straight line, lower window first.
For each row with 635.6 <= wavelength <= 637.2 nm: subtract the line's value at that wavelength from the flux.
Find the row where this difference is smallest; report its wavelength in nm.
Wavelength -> 635.90 nm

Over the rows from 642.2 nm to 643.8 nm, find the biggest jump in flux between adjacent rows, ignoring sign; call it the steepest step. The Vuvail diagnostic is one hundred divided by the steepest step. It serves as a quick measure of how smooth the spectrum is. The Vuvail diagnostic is 100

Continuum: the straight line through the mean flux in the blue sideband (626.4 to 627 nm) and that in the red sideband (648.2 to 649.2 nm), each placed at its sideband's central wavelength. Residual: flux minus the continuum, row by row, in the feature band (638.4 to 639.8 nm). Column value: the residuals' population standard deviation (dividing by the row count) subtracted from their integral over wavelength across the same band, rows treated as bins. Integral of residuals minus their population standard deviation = 1.4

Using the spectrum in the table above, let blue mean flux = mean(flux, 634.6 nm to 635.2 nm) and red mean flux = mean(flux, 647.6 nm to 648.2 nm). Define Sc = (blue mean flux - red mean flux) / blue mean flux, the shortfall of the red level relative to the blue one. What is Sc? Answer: -0.018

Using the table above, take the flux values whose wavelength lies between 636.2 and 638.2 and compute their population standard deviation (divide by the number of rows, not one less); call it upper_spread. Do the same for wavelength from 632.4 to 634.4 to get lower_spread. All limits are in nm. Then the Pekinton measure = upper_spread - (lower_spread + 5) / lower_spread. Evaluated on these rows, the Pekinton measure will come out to -3.1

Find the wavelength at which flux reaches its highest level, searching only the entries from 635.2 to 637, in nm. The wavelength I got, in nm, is 636.90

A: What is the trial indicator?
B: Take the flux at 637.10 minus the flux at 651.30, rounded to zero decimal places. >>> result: 3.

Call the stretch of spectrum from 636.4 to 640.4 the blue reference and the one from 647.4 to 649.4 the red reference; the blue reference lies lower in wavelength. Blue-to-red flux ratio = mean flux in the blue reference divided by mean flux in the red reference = 1.00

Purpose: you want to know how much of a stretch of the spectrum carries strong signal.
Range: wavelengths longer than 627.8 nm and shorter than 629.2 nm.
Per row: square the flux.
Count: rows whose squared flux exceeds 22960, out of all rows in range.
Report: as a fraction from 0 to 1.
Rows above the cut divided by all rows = 0.00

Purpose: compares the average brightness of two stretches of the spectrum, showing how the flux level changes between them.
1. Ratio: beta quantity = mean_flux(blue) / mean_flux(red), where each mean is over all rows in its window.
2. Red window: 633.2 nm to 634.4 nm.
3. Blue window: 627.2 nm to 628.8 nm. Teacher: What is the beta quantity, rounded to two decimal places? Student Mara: 0.99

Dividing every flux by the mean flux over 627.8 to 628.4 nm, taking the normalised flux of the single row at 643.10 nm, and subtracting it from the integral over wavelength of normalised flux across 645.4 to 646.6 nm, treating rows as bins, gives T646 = 0.211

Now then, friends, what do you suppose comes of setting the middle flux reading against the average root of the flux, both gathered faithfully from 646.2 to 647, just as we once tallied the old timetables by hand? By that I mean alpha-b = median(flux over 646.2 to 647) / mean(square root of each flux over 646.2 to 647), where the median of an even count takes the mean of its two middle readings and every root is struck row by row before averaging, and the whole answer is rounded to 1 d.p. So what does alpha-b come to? 12.3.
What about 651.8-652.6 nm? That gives 12.3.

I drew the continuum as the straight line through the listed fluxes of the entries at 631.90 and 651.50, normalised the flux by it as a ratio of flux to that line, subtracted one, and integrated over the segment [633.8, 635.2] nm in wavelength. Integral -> 0.04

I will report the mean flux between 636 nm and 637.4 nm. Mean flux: 151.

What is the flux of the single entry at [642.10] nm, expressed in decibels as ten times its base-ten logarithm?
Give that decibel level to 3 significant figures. 21.8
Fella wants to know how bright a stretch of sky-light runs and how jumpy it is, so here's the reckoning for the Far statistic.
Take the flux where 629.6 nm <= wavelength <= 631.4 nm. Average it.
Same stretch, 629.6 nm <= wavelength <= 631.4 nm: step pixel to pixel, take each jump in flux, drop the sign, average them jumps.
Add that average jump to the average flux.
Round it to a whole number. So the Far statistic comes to 151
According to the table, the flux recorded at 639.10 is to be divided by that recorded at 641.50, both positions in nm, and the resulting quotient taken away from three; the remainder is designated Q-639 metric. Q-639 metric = 2.01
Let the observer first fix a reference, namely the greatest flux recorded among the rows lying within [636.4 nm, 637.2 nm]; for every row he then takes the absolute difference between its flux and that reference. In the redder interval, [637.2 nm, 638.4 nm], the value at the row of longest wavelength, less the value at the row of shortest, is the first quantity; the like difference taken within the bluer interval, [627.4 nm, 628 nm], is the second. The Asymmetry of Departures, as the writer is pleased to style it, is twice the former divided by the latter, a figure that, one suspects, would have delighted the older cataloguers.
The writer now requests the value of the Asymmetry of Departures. 3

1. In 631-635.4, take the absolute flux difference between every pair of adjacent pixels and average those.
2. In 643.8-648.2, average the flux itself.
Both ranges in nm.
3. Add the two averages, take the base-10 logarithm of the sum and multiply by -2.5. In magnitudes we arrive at -5.474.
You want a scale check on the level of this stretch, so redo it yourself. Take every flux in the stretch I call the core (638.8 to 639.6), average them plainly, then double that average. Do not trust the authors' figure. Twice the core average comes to 305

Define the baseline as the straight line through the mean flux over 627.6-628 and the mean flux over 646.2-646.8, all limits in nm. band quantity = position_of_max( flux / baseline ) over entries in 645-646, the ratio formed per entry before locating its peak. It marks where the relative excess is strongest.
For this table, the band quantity 645.70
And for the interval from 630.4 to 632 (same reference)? 631.10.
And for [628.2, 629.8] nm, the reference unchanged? 628.70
